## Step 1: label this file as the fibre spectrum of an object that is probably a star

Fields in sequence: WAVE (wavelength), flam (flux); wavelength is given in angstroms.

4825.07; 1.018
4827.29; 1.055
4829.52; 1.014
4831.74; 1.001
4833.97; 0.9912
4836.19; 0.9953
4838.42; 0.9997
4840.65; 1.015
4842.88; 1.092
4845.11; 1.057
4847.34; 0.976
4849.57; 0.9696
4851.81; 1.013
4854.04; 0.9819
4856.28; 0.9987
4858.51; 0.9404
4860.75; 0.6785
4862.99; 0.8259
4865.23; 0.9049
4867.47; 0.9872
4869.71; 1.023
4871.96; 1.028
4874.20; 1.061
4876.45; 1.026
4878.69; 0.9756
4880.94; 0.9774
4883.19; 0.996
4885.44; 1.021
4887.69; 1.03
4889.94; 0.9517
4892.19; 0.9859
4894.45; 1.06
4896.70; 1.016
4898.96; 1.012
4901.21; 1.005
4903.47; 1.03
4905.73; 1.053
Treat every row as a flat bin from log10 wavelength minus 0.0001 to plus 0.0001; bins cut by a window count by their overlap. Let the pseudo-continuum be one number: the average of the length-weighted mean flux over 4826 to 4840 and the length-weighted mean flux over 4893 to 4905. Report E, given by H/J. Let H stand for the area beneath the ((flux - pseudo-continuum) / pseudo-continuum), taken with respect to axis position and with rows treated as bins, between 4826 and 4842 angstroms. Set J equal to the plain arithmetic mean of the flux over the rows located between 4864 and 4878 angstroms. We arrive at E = -0.09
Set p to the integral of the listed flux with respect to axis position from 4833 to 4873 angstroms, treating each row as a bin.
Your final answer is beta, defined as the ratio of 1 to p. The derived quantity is 0.026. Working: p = 39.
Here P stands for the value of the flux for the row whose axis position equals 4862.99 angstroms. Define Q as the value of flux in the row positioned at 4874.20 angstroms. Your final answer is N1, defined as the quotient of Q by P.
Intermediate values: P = 0.8259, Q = 1.061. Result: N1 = 1.28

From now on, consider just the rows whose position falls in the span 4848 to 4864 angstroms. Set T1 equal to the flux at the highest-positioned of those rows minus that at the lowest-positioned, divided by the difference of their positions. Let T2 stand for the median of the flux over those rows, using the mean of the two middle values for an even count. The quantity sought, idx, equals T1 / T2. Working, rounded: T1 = -0.0107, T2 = 0.97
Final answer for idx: -0.0110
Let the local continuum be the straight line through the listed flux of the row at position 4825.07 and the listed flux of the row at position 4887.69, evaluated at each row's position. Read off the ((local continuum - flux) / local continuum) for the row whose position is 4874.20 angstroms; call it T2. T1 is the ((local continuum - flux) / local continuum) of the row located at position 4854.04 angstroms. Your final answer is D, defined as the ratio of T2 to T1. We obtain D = -0.8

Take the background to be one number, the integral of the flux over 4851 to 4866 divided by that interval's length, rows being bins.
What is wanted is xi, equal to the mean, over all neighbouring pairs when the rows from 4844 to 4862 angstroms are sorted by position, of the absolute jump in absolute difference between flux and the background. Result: 0.061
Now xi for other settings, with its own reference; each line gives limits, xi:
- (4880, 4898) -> 0.040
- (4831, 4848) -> 0.032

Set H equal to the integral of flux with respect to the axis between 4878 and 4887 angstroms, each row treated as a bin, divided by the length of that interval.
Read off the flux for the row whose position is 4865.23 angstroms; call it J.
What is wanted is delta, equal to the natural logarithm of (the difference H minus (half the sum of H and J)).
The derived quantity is -3.1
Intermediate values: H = 0.99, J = 0.9049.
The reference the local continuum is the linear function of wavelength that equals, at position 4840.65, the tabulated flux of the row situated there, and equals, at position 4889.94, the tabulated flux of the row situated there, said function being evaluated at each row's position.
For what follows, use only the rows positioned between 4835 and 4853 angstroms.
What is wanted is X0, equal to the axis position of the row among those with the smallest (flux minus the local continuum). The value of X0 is 4849.57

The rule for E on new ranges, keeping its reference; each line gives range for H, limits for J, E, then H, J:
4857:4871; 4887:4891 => -1.65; -1.64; 0.99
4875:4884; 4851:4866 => -0.20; -0.18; 0.91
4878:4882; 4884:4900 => -0.16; -0.16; 1.01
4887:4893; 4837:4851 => -0.18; -0.18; 1.02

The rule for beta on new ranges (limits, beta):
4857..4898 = 0.025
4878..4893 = 0.067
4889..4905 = 0.062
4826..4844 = 0.054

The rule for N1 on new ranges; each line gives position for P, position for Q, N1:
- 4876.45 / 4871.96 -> 1.00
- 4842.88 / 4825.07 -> 0.93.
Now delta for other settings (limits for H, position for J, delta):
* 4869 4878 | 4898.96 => -4.6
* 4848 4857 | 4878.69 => -5.0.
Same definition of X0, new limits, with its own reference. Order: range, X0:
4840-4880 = 4860.75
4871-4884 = 4878.69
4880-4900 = 4889.94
